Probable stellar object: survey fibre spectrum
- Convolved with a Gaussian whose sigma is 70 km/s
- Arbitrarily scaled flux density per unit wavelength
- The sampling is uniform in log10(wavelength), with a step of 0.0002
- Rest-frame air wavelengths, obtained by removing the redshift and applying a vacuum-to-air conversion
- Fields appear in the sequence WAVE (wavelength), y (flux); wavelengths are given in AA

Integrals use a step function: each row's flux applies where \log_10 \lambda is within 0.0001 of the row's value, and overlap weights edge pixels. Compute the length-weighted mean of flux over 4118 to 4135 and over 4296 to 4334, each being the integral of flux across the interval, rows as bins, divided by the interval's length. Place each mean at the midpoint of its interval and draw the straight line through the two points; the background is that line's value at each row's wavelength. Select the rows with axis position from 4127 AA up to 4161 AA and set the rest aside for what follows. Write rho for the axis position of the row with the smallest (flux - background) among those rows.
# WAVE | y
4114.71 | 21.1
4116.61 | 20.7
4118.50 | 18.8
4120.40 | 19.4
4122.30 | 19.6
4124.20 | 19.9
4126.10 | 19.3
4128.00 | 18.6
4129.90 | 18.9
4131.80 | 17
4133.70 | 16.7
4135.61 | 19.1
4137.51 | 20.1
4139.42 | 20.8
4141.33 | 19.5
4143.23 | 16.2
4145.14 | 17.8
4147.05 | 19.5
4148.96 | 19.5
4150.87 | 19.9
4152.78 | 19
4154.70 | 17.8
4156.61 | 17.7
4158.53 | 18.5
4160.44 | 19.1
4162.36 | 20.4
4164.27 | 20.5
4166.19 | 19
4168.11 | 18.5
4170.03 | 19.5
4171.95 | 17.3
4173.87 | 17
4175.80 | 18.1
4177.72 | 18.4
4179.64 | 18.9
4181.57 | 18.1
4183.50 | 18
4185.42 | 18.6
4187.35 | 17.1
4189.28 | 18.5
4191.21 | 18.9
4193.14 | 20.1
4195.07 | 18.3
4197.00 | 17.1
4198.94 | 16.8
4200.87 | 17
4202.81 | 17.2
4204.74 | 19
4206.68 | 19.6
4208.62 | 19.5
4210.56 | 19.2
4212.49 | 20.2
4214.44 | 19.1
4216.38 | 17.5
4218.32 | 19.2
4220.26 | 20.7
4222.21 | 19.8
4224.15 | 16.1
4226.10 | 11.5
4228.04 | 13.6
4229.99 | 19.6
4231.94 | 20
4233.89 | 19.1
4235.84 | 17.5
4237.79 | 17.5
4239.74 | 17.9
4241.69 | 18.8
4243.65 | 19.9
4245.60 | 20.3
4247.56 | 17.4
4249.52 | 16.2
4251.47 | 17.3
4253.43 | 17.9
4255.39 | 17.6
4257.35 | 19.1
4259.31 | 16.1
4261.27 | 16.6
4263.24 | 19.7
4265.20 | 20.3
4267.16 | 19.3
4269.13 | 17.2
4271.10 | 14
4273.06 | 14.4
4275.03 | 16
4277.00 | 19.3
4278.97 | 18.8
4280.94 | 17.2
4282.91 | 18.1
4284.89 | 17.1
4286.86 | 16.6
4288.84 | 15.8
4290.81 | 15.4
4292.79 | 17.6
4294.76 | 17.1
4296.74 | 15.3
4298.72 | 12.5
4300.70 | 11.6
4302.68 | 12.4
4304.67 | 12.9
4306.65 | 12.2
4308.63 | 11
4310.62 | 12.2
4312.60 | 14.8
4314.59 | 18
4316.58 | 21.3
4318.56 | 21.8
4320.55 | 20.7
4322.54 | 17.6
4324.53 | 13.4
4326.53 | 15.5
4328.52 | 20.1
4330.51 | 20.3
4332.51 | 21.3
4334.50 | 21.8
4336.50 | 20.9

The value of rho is 4143.23 AA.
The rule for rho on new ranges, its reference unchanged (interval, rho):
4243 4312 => 4308.63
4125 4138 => 4133.70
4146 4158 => 4156.61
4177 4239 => 4226.10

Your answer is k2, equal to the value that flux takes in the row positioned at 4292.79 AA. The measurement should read 17.6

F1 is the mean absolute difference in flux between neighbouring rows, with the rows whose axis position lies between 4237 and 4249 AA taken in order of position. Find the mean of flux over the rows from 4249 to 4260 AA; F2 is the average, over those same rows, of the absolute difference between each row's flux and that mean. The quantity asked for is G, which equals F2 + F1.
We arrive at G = 2.0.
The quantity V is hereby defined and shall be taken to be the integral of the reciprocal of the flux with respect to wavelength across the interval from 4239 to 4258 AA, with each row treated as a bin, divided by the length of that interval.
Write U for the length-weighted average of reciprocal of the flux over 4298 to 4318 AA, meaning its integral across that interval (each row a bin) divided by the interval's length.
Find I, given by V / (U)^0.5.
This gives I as 0.202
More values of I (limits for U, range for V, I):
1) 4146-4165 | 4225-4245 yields 0.256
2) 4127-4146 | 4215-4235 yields 0.250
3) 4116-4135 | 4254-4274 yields 0.252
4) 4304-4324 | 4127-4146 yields 0.213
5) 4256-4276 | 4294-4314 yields 0.317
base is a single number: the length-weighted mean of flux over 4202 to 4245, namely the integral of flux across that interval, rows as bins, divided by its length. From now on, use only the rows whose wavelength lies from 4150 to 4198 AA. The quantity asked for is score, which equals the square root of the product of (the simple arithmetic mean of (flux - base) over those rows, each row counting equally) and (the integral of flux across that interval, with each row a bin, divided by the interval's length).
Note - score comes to 2.2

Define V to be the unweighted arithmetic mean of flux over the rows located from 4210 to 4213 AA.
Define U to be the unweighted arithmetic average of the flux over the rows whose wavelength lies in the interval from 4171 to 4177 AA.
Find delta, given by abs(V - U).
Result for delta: 2.2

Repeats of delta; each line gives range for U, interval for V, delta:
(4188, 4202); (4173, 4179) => 0.3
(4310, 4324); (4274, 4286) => 0.3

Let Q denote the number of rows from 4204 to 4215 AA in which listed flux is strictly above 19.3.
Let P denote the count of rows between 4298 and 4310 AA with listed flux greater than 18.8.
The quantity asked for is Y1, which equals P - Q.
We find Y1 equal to -3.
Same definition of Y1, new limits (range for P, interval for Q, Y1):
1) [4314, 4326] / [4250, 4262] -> 3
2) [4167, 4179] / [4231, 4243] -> 0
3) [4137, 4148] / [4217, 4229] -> 2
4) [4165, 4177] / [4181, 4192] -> 2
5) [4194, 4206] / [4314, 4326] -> -2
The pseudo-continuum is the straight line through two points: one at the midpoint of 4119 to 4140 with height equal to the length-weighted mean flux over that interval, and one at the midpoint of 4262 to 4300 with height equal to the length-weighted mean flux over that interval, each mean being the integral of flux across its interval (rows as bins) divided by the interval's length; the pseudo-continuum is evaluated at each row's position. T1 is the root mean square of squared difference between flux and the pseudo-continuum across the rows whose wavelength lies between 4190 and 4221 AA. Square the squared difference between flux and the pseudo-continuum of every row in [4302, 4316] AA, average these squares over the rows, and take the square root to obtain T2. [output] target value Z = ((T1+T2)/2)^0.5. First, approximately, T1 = 3.1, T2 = 17.3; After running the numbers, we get 3.2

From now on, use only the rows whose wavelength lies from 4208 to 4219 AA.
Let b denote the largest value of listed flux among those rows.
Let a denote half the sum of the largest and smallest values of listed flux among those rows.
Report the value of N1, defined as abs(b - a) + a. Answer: 20.2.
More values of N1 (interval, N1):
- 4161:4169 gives 20.5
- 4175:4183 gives 18.9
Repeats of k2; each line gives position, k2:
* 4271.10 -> 14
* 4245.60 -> 20.3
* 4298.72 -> 12.5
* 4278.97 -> 18.8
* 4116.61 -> 20.7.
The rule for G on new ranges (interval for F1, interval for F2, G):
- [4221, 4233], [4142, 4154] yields 4.5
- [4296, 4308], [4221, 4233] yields 4.2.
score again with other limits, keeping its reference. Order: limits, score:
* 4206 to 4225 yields 3.8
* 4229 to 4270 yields 0.7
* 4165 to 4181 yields 0.6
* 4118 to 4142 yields 3.7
